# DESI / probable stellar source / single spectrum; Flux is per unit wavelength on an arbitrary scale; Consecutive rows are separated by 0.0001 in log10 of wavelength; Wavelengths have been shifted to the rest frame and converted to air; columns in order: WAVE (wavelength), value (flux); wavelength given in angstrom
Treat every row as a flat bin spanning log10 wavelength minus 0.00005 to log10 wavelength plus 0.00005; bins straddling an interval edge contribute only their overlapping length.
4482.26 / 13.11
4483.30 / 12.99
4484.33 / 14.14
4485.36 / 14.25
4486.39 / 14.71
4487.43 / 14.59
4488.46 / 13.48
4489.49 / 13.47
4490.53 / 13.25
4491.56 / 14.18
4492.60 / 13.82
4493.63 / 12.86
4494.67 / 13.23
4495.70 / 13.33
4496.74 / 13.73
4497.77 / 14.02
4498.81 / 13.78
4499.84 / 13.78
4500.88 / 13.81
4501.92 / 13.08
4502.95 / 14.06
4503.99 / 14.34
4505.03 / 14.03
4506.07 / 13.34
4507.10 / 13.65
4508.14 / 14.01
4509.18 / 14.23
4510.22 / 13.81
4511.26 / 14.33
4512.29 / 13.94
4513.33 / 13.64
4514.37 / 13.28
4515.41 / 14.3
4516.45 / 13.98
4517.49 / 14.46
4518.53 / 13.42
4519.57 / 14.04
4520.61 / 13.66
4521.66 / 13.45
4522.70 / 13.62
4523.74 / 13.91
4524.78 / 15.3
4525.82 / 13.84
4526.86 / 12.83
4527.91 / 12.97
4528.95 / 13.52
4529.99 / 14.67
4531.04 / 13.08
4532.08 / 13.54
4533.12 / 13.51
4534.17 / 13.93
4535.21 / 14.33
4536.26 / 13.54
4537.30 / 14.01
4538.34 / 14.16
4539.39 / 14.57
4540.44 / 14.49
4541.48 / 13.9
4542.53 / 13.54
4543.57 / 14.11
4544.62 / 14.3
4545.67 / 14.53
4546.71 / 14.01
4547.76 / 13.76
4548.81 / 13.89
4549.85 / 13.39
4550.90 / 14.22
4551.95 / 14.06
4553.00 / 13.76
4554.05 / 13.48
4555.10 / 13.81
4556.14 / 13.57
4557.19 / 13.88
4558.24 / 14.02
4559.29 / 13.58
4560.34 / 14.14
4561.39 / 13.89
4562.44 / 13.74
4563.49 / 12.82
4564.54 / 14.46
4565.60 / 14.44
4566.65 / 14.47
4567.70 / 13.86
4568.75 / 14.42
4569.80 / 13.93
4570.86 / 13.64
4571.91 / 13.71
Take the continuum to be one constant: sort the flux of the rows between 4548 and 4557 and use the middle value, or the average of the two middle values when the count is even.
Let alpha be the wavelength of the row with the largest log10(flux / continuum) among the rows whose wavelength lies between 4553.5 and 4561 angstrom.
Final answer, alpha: 4560.34 angstrom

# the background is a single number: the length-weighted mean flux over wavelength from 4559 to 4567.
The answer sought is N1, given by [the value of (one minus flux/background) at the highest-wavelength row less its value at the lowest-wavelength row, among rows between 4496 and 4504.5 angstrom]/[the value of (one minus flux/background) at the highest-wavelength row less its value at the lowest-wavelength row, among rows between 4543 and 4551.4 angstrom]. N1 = 5.5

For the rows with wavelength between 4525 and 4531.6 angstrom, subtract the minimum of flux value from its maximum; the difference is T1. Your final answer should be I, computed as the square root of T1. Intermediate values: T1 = 1.8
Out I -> 1.4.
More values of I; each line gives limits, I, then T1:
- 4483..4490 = 1.3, 1.7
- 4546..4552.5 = 0.9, 0.8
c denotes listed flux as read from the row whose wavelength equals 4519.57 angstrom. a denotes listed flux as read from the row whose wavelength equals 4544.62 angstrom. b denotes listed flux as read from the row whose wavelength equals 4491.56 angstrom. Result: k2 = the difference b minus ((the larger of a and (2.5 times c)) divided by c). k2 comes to 11.7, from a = 14.3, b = 14.18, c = 14.04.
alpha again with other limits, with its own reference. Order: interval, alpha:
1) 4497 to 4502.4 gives 4497.77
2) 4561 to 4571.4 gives 4566.65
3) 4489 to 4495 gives 4491.56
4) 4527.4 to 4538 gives 4529.99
